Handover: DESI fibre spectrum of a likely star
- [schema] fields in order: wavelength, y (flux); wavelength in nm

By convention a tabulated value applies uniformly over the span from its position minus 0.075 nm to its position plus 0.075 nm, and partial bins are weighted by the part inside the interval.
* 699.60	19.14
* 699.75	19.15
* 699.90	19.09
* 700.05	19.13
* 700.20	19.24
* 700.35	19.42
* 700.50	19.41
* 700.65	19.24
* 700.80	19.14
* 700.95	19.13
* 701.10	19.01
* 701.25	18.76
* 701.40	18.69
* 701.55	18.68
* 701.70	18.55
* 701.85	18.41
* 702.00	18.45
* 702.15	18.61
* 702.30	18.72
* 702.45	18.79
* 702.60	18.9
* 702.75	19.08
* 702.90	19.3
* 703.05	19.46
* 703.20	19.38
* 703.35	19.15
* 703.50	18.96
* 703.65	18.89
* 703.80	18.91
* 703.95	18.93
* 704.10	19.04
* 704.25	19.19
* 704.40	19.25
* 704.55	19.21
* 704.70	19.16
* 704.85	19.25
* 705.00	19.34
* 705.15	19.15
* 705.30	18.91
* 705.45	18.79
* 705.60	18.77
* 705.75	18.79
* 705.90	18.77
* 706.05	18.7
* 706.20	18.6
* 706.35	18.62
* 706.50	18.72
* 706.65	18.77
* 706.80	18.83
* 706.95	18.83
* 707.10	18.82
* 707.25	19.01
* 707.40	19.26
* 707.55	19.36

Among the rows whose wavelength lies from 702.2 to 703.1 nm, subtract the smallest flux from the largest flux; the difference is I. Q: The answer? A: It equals 0.74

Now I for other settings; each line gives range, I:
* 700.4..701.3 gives 0.65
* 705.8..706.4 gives 0.17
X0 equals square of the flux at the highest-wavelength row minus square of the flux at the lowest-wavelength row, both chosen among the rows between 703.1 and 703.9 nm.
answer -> -18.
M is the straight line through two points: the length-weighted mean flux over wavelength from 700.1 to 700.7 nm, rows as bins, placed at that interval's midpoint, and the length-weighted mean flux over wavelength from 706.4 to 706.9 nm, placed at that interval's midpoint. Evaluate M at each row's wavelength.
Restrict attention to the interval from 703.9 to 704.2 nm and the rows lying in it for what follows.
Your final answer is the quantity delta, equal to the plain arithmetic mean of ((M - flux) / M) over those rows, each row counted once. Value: 0.001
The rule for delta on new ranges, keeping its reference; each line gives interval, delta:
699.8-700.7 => 0.004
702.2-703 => 0.009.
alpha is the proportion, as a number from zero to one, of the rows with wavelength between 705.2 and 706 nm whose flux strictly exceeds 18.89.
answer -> 0.2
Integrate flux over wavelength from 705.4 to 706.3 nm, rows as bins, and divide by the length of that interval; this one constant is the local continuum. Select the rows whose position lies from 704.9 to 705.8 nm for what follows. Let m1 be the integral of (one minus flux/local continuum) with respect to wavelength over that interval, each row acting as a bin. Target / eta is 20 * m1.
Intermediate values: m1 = -0.011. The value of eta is -0.2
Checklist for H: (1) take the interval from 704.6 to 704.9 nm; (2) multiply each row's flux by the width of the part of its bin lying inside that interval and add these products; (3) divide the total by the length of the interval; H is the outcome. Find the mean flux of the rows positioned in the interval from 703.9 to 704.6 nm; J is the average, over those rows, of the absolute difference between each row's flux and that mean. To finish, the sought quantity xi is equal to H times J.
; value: 2.1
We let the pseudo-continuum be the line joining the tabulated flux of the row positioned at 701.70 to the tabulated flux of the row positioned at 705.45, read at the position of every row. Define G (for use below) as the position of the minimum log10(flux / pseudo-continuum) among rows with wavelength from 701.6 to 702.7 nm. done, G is 701.85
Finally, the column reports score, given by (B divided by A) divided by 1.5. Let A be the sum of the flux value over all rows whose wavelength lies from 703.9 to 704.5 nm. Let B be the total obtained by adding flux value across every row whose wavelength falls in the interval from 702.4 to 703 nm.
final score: 0.664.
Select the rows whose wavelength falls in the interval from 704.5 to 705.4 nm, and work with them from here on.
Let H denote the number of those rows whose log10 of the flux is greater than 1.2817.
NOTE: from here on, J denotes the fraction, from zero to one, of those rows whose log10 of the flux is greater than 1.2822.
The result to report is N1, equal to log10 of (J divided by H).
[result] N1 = -0.88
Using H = 5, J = 0.67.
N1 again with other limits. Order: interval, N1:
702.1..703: -0.78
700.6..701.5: -1.26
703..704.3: -1.08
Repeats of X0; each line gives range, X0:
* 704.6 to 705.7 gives -15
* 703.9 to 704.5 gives 12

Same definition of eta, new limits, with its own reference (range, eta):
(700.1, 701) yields -0.5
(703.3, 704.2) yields -0.2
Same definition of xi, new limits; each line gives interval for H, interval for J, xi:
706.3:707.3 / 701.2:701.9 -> 2.1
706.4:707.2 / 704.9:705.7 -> 3.8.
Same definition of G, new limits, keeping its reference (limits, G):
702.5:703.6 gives 702.60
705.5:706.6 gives 706.20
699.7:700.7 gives 699.90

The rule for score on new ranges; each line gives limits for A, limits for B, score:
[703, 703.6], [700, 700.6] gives 0.669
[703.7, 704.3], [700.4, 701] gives 0.674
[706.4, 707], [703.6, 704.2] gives 0.672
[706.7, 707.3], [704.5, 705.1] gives 0.680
